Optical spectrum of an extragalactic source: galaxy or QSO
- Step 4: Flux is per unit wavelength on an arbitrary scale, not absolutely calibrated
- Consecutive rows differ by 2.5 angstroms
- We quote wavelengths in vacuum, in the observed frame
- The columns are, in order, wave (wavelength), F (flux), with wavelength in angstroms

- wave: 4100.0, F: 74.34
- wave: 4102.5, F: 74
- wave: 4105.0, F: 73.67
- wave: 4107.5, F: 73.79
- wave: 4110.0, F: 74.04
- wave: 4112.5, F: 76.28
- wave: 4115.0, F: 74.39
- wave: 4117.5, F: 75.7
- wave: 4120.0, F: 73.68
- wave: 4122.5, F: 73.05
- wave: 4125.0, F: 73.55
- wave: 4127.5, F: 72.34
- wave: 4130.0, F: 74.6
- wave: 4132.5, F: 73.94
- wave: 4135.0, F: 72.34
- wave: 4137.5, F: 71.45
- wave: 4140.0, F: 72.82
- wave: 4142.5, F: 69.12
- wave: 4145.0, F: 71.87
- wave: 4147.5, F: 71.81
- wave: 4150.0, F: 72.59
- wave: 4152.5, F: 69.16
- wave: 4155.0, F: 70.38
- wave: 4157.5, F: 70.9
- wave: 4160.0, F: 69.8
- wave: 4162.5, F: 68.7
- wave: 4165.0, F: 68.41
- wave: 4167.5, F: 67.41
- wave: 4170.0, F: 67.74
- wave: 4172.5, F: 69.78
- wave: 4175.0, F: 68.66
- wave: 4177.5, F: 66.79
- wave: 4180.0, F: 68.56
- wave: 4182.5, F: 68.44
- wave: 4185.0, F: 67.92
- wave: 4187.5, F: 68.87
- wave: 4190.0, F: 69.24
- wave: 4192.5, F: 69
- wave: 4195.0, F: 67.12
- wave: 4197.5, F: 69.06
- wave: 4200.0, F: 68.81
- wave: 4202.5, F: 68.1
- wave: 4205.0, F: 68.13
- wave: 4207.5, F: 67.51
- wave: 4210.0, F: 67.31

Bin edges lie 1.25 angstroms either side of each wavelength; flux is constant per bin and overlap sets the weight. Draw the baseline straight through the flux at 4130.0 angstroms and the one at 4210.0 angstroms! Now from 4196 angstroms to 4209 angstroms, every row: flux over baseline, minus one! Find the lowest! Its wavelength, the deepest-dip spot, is 4207.5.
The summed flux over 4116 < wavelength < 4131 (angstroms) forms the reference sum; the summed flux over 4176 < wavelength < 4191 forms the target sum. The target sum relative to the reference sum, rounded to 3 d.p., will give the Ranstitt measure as 0.925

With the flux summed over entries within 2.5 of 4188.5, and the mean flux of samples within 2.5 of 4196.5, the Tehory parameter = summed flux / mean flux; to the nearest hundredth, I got 2.03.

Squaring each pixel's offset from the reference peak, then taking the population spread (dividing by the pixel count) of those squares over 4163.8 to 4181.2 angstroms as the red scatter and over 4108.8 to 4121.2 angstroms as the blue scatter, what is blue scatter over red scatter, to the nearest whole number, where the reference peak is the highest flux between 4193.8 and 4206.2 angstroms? 7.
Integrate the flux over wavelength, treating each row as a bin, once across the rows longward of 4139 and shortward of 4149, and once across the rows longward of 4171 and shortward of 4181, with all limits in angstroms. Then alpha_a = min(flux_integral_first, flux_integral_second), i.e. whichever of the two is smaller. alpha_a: 684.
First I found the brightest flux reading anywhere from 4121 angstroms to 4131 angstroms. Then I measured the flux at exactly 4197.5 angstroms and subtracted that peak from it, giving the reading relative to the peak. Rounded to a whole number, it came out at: -6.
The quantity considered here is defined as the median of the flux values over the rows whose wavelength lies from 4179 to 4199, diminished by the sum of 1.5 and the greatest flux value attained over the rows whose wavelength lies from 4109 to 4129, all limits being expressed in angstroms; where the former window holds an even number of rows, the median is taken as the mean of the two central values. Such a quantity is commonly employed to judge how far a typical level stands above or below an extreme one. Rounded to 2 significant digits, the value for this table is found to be -9.1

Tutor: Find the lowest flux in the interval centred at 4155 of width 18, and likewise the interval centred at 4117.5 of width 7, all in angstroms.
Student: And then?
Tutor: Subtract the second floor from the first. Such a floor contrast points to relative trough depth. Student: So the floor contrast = -5.0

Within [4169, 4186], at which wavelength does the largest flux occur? 4172.5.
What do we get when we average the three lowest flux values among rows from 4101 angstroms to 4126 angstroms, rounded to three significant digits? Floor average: 73.4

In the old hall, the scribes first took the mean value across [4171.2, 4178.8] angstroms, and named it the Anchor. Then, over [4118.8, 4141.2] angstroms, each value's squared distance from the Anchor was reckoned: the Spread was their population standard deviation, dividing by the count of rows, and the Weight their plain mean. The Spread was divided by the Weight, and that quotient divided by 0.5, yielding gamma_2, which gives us 0.75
